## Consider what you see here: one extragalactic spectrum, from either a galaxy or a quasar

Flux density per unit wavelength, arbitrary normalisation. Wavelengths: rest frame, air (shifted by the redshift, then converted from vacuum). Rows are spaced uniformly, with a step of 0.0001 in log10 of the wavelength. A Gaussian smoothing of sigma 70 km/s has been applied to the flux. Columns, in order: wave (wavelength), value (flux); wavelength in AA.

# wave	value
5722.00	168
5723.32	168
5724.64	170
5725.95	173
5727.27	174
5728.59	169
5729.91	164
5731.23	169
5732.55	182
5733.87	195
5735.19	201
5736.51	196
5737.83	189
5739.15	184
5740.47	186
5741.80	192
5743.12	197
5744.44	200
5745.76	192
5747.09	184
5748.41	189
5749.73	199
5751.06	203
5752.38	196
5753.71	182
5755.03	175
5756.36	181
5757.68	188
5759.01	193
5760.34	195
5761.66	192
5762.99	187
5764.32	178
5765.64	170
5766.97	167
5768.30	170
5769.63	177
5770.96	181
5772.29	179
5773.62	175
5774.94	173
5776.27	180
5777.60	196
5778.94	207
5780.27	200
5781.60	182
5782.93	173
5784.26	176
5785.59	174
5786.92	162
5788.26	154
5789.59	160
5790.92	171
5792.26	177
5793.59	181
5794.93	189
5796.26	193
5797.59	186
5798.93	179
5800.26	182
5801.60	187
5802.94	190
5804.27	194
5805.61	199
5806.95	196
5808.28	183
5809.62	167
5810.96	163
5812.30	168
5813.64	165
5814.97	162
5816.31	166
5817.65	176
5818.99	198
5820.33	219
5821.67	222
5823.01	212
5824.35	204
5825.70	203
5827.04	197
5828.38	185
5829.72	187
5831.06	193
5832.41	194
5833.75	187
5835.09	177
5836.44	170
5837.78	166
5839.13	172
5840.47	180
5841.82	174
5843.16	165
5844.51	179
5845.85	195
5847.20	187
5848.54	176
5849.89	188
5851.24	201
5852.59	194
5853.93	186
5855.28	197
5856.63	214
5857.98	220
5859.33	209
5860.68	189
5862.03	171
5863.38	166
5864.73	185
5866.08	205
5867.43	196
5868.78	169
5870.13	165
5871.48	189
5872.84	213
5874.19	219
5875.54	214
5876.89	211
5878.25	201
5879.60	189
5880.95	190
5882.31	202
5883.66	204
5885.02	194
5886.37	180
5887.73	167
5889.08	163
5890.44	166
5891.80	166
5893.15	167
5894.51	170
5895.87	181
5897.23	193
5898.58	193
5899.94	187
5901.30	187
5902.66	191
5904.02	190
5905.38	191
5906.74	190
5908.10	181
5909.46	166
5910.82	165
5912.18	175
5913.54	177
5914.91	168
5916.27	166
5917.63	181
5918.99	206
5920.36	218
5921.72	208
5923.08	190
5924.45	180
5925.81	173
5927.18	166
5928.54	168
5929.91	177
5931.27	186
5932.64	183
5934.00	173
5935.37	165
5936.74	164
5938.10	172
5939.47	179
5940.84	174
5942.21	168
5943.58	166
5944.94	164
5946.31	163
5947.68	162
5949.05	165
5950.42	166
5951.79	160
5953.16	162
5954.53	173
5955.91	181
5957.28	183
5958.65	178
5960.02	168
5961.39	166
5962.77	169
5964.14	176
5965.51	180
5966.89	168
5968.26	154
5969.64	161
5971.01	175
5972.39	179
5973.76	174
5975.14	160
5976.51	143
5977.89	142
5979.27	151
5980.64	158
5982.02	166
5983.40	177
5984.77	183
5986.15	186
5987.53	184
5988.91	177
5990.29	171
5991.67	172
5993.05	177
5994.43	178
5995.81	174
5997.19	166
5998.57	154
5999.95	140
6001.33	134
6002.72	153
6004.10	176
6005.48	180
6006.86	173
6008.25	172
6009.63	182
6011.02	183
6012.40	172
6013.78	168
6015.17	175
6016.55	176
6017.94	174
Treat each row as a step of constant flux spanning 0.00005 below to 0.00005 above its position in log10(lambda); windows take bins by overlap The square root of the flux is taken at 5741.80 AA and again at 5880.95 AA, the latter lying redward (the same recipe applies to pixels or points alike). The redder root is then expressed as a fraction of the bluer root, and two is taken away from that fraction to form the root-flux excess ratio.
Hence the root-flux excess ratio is -1.005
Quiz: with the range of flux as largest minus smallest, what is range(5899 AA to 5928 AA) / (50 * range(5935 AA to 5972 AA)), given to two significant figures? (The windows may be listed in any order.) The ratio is 0.037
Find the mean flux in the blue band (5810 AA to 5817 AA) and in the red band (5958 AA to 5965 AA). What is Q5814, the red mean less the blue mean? 7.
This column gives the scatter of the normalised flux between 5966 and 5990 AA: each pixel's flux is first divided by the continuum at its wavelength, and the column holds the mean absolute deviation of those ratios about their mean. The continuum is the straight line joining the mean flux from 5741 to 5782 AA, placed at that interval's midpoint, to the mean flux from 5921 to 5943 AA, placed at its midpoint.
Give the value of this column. 0.069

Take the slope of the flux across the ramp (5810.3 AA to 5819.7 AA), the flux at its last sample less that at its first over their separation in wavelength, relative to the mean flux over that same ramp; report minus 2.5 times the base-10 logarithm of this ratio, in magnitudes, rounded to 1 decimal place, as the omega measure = 4.0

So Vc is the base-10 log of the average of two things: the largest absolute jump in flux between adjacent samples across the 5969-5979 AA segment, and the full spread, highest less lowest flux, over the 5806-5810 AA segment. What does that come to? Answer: 1.36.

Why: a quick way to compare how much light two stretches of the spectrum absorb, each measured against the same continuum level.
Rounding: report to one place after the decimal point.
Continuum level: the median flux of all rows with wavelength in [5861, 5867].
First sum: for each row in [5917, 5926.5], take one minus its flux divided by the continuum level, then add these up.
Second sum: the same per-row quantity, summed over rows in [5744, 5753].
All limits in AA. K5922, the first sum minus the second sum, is 0.0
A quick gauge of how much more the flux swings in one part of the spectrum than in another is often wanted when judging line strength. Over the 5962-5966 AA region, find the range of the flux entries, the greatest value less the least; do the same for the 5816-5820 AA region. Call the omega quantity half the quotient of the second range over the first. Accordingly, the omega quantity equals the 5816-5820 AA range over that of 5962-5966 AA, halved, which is 1.5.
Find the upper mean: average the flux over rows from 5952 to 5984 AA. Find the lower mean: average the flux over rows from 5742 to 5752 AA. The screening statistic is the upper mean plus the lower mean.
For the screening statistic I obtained 362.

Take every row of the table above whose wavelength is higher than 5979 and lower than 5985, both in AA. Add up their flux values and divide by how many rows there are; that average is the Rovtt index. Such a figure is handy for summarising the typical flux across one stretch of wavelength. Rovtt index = 167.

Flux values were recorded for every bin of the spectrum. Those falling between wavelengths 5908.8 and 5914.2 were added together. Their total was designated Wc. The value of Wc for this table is 683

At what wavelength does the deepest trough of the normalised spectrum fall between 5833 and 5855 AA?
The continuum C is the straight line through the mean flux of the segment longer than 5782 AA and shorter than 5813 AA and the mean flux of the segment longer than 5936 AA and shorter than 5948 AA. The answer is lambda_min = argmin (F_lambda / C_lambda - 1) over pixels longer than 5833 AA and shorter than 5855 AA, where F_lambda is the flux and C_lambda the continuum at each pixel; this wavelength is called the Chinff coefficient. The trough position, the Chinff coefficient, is 5843.16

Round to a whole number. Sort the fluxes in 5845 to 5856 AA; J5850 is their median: 191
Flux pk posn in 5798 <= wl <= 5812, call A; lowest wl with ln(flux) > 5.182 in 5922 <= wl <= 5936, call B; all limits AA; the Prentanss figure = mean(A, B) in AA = 5864.3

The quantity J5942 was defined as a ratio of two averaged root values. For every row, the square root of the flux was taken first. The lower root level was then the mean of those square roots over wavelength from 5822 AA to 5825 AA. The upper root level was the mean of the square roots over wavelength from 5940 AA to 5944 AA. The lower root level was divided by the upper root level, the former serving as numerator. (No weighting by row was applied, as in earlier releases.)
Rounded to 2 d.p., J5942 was 1.11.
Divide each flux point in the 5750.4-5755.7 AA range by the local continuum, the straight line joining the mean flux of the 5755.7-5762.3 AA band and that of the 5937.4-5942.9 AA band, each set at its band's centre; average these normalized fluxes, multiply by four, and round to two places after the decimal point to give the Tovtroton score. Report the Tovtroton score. 3.97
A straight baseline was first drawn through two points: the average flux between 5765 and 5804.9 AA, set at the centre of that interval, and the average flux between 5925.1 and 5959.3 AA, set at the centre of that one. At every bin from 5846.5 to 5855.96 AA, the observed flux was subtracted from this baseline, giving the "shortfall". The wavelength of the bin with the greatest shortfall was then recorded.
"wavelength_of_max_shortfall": 5848.54 AA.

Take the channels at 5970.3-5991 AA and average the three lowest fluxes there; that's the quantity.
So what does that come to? 145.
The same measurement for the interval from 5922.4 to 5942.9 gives 165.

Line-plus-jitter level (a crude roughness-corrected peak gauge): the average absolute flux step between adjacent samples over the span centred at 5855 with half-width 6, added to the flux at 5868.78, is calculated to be 181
